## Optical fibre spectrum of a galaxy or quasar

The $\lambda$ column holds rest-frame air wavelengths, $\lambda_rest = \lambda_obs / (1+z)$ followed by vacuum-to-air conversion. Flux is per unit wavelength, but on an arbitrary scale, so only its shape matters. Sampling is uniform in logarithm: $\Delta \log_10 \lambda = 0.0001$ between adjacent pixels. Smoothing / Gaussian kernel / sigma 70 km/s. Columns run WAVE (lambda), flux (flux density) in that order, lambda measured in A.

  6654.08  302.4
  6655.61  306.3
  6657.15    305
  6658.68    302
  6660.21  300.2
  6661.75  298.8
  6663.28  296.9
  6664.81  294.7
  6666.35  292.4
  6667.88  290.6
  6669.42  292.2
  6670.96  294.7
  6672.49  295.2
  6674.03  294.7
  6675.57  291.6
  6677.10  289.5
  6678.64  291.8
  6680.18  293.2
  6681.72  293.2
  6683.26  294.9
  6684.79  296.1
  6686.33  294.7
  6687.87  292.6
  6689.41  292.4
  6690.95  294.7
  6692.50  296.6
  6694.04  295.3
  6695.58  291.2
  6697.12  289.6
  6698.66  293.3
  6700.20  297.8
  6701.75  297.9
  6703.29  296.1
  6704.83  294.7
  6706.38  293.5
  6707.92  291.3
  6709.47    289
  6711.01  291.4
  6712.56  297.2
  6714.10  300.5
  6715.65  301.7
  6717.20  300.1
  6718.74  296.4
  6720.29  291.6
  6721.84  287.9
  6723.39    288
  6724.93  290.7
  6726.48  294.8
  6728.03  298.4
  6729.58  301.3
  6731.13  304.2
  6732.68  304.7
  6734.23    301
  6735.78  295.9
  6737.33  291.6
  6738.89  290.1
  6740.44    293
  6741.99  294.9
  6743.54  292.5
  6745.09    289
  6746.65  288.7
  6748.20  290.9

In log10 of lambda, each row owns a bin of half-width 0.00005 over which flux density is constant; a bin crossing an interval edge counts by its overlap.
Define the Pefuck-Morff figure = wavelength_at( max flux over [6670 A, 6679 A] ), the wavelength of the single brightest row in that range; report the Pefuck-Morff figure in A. 6672.49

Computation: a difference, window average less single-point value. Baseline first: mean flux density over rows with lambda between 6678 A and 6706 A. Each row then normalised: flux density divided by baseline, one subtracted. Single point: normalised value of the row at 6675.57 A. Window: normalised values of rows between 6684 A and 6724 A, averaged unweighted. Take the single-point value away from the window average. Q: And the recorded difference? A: 0.01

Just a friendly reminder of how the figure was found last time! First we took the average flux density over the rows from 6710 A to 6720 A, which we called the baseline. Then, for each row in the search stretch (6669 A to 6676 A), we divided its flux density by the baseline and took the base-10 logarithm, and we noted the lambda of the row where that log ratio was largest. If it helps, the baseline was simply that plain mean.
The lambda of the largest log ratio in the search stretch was 6672.49 A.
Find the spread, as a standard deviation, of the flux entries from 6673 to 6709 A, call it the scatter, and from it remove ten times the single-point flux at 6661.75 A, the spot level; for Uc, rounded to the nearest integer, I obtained -2986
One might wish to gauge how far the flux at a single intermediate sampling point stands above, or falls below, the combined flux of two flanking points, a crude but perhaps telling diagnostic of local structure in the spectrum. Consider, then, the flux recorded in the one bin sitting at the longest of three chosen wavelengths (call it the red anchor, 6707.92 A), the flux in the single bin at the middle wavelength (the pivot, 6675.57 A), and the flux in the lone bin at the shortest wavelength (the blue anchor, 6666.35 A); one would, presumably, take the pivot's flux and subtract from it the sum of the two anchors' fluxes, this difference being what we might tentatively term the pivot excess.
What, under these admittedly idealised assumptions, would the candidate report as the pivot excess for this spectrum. -292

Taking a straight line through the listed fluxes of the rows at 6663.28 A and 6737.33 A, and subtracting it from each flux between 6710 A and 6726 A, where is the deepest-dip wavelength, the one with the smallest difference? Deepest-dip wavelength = 6721.84 A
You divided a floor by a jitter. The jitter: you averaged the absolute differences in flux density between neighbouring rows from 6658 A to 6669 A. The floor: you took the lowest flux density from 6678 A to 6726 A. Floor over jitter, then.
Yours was 152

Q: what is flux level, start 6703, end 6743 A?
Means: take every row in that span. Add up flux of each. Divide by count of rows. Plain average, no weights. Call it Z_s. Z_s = 295.4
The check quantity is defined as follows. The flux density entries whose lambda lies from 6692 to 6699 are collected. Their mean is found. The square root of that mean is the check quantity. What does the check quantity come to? 17.1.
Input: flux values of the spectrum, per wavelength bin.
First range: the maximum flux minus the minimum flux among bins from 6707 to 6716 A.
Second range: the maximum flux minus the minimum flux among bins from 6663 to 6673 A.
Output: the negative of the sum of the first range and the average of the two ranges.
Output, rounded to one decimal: -22.2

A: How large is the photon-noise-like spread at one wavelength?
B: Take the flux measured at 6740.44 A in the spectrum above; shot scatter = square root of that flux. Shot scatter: 17.1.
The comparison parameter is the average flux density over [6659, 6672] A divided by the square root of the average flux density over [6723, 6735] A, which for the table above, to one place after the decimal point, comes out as 17.1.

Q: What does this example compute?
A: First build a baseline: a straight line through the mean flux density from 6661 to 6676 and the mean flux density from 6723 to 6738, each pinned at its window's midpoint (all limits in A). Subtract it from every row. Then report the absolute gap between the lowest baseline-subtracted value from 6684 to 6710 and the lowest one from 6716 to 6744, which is 1.7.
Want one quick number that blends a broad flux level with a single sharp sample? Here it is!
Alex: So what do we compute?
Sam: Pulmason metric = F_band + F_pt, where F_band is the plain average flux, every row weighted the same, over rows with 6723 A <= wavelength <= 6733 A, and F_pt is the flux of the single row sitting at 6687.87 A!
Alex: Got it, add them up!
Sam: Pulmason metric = 590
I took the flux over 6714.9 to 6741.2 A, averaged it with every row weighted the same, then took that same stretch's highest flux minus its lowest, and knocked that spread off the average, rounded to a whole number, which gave 279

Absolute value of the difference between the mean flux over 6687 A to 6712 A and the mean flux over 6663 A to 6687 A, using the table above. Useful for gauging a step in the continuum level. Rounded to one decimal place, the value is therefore 0.1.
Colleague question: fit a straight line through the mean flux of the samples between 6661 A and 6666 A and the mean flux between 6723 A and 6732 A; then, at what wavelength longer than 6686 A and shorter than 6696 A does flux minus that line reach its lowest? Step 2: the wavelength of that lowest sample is 6695.58 A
